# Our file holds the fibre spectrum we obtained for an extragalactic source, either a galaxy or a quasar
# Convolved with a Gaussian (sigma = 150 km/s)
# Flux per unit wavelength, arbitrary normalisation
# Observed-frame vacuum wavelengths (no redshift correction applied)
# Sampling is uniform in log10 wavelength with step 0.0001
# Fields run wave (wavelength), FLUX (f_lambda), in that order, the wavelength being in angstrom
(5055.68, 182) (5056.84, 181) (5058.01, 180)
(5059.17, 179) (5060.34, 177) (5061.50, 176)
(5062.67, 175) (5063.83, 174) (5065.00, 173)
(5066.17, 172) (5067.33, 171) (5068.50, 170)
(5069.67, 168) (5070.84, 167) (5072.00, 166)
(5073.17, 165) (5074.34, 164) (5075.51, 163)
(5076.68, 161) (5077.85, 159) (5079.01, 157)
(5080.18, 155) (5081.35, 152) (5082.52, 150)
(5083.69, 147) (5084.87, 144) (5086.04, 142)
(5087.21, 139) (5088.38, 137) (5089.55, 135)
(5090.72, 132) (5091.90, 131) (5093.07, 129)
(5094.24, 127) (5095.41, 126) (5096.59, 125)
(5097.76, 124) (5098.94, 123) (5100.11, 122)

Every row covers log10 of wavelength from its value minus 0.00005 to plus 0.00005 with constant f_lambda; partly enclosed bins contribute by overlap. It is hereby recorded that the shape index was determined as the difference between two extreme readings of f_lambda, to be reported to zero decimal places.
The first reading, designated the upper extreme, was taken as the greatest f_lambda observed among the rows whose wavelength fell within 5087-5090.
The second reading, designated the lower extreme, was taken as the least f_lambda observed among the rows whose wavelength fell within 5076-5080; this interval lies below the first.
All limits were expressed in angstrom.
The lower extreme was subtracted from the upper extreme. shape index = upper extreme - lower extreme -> -18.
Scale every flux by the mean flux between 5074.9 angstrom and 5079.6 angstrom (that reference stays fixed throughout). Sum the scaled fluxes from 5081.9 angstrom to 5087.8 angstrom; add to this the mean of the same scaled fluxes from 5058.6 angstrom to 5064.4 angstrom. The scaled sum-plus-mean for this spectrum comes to 5.6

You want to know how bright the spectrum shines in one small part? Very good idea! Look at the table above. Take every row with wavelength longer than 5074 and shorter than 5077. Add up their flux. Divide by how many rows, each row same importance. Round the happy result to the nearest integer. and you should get 163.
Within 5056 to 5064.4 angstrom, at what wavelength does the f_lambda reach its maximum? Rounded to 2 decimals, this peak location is 5056.84 angstrom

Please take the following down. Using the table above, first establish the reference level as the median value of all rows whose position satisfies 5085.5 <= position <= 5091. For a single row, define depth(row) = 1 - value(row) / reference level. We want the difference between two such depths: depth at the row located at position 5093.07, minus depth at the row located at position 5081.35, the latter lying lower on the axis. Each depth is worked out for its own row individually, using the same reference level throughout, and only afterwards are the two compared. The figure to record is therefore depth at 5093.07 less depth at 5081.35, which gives 0.17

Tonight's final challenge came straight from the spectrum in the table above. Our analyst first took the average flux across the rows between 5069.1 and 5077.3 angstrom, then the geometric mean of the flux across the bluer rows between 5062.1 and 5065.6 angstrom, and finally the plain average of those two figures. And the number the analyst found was 169.4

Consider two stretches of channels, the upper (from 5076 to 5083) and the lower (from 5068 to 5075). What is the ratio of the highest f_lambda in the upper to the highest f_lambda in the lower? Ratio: 0.95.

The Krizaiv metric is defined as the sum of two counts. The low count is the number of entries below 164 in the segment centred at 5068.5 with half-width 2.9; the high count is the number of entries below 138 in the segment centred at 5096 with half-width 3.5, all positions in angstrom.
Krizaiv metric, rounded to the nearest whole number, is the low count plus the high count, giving 6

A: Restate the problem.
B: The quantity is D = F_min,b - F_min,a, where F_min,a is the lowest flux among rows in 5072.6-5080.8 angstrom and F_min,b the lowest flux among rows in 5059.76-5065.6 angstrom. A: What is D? 18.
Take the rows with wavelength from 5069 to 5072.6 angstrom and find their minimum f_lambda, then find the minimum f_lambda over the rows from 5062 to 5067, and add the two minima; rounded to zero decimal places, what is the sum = 338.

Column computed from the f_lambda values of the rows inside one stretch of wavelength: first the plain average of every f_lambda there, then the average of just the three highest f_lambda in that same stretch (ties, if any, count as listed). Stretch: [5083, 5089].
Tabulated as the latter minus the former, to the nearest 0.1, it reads 2.5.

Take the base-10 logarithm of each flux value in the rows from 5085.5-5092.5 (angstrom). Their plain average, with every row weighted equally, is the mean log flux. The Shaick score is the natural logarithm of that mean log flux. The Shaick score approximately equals 0.758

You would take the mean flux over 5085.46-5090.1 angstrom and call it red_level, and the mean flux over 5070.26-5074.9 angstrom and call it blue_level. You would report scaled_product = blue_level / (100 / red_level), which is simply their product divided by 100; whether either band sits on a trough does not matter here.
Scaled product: 229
